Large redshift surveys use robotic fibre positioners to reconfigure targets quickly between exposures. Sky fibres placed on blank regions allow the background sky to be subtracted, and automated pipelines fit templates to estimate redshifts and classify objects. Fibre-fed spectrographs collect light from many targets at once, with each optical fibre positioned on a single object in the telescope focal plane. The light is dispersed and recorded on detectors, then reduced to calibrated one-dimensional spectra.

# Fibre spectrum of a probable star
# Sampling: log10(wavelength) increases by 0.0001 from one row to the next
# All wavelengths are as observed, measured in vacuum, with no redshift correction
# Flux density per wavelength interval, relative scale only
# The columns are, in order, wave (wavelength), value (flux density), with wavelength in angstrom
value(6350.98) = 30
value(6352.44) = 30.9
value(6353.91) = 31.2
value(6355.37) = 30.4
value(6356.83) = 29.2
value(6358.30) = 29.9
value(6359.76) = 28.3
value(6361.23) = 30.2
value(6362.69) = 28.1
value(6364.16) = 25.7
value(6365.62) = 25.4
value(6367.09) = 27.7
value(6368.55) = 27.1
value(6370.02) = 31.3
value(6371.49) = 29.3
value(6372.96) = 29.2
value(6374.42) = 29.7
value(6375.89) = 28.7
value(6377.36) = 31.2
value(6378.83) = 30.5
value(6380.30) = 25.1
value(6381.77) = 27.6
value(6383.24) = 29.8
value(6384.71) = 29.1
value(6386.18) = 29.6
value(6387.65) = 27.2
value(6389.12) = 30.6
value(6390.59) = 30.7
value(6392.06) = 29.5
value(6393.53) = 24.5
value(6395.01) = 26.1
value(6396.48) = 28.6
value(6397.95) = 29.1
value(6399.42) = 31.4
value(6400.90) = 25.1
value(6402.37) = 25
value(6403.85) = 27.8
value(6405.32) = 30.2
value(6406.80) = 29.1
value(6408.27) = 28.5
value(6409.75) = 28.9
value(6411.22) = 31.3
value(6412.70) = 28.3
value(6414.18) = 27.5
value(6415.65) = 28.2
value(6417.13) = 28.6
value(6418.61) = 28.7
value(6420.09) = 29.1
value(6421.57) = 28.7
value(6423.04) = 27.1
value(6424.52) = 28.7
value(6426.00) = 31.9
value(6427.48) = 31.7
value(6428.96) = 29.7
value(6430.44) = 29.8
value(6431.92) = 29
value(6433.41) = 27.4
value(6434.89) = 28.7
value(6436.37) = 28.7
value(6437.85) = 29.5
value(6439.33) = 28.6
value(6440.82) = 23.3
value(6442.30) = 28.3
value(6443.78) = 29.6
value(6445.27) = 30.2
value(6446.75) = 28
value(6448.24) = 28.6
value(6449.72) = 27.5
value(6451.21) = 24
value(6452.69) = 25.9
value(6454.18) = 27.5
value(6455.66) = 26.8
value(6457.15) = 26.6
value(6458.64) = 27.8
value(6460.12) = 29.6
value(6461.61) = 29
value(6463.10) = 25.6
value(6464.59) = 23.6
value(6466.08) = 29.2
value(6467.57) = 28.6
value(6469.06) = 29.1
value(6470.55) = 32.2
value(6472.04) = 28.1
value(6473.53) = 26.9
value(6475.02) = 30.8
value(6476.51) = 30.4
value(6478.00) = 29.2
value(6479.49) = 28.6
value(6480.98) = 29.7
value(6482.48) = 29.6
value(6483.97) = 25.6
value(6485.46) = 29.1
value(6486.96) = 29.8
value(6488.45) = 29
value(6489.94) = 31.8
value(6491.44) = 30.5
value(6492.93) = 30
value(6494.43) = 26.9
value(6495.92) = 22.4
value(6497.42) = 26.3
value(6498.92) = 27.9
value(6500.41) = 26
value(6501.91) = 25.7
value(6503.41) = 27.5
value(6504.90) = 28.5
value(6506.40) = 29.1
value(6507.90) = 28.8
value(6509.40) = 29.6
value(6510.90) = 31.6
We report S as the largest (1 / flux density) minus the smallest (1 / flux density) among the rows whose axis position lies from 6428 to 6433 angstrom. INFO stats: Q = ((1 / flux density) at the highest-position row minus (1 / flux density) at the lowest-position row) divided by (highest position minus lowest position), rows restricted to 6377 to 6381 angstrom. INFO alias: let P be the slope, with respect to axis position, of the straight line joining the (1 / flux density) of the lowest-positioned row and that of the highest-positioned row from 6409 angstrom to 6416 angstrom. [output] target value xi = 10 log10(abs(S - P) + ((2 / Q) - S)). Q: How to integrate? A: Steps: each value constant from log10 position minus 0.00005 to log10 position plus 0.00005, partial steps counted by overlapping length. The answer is 29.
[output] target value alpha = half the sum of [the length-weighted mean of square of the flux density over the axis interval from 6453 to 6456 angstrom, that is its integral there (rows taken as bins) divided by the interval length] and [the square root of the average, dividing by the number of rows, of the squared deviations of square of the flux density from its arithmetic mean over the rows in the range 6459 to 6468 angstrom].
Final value 425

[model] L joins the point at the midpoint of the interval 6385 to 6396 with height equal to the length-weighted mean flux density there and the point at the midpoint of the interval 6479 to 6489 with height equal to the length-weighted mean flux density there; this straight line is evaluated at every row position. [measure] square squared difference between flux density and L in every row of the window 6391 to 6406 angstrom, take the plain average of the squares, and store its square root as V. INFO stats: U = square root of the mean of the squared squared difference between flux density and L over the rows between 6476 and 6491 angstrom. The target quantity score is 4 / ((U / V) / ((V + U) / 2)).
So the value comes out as 43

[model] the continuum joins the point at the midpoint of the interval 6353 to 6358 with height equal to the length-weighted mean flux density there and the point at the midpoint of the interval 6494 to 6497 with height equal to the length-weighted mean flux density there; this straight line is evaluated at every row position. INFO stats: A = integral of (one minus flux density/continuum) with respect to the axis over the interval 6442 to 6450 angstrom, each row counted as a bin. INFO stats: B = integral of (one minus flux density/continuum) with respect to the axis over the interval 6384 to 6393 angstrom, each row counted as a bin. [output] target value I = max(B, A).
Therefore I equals -0.1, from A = -0.7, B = -0.1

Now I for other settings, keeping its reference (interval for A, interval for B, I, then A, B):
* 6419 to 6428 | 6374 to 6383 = 0.1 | -0.6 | 0.1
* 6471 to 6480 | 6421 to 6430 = -0.7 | -1.3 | -0.7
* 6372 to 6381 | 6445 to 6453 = 0.1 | 0.1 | -0.2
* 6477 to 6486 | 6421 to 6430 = -0.7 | -1.3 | -0.7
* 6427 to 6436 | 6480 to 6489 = -0.7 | -0.7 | -1.3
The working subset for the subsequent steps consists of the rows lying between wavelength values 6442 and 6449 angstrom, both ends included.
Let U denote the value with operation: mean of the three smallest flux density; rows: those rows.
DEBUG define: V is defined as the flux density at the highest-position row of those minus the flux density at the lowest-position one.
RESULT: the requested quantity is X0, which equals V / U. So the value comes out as 0.01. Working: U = 28.3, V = 0.3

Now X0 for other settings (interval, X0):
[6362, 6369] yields -0.04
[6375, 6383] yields -0.04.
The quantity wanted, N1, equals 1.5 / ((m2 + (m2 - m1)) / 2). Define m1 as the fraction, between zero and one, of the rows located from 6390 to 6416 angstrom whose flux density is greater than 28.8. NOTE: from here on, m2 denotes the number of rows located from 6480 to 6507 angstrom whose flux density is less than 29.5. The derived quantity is 0.127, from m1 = 0.44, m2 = 12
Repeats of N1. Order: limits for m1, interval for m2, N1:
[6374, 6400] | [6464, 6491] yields 0.140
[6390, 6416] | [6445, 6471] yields 0.102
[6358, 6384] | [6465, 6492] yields 0.154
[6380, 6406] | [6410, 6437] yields 0.118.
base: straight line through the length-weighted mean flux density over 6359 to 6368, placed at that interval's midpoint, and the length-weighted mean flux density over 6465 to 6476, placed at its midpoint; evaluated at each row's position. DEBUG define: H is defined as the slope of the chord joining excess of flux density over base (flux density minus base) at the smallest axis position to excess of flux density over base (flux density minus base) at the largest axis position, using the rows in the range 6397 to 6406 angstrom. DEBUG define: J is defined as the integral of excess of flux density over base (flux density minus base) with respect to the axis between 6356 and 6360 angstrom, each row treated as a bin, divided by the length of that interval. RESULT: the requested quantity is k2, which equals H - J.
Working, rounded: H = 0.13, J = 1.8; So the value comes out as -1.6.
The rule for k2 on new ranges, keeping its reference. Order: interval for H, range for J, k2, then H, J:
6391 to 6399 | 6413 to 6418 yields 0.1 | -0.08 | -0.2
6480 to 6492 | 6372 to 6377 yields -1.5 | 0.06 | 1.6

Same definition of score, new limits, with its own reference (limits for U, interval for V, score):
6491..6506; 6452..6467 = 31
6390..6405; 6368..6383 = 18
